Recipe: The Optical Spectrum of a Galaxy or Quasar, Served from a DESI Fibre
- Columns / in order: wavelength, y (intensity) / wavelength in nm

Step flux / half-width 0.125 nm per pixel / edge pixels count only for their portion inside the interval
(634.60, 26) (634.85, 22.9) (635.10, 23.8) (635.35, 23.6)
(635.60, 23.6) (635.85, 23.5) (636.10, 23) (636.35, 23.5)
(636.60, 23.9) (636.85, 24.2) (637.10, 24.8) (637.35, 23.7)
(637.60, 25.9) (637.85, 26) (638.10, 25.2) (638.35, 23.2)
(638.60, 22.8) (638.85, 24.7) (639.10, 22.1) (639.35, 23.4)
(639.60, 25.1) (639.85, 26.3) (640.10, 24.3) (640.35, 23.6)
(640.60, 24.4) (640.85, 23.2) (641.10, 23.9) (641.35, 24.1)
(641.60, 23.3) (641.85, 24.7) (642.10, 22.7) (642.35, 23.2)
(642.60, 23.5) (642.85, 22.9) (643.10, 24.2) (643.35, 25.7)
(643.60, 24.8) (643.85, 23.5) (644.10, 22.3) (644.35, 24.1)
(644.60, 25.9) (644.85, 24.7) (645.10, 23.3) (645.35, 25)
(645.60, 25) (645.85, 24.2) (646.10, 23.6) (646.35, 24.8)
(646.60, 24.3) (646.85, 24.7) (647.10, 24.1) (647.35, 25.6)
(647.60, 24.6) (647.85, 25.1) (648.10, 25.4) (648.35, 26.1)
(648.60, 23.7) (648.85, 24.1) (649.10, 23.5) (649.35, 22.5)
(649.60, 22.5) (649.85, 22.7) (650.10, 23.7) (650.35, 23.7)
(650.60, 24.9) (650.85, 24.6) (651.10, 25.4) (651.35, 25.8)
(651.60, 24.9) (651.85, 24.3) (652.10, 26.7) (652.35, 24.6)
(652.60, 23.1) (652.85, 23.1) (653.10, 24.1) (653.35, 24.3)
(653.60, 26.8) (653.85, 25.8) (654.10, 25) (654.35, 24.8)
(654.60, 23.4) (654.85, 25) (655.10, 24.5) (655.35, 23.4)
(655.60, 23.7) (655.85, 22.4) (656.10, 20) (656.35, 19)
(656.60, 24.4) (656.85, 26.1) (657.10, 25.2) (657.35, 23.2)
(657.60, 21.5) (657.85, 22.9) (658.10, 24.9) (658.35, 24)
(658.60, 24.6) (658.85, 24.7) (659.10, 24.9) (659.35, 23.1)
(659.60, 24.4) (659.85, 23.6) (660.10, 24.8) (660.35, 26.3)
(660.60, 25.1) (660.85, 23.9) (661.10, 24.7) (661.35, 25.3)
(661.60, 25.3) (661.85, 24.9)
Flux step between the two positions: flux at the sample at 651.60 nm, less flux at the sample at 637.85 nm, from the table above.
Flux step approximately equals -1.1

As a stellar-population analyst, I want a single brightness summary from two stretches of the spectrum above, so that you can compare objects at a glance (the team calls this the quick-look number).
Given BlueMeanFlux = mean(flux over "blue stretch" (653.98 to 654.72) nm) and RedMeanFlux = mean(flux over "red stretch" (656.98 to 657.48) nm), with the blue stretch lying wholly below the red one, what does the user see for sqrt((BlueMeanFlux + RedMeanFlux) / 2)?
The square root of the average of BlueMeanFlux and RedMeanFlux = 4.93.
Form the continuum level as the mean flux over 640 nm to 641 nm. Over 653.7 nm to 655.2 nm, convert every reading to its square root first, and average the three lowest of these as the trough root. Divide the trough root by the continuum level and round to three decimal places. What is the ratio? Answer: 0.206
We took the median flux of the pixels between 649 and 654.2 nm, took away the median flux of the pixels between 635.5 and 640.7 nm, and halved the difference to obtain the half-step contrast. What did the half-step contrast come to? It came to 0.20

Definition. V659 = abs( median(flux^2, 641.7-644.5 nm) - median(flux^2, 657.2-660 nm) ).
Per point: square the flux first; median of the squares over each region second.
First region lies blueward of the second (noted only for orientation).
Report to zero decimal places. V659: 24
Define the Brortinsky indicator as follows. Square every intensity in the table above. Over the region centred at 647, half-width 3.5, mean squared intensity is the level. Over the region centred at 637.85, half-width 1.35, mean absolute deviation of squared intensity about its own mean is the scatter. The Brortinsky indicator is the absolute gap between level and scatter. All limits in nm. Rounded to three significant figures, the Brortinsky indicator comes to 538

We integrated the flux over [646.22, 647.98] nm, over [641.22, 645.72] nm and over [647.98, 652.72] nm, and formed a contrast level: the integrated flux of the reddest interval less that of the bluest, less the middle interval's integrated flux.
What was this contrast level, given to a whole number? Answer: -36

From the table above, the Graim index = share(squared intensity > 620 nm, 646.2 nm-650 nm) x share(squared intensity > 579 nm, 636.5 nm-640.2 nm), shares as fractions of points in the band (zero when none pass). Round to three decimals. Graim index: 0.160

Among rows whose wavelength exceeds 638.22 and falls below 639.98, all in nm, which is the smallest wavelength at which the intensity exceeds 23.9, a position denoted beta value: 638.85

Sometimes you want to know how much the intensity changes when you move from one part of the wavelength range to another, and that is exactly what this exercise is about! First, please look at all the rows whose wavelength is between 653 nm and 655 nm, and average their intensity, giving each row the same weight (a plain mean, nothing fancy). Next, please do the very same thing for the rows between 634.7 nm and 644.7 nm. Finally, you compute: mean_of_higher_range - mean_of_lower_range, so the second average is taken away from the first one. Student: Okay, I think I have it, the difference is 0.9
